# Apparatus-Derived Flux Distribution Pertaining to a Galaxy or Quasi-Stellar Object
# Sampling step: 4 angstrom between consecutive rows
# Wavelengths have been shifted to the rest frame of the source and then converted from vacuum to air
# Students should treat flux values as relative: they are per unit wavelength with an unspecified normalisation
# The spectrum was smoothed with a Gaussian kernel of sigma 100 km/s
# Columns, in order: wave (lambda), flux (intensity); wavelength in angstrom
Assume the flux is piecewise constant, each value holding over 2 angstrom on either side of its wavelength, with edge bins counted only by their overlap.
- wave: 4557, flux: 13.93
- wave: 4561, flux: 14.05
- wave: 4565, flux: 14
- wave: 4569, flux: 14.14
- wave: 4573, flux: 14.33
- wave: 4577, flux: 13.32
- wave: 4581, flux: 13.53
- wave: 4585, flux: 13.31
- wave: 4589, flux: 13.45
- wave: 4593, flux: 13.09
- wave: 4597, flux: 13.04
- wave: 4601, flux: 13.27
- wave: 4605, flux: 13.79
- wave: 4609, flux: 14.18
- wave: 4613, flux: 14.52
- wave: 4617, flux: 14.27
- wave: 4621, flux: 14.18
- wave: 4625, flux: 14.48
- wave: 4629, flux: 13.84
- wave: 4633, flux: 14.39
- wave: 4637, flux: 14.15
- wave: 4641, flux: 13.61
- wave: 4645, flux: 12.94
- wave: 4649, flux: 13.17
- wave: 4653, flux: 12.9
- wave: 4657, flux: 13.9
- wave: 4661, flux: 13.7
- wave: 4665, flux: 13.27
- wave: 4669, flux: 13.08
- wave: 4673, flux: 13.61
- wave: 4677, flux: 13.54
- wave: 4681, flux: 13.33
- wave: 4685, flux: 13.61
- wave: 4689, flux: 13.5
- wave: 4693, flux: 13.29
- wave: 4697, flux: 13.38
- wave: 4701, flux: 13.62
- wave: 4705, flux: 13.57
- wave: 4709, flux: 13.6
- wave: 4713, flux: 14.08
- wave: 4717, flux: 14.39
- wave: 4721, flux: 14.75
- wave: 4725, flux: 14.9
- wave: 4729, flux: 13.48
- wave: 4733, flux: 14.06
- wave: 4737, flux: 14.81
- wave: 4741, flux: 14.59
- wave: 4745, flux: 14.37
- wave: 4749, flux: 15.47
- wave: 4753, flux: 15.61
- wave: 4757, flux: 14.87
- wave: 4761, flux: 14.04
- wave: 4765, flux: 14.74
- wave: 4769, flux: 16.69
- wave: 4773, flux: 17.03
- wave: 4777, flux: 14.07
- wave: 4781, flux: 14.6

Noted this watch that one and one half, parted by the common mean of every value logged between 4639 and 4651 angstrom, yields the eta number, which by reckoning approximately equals 0.113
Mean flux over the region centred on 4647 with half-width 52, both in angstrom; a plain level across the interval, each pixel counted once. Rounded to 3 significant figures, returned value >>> 13.7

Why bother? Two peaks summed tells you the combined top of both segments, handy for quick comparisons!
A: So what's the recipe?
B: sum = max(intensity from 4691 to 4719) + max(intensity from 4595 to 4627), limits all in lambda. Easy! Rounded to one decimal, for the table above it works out 28.9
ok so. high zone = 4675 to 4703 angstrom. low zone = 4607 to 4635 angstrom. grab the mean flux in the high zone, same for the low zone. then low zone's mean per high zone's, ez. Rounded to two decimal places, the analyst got 1.06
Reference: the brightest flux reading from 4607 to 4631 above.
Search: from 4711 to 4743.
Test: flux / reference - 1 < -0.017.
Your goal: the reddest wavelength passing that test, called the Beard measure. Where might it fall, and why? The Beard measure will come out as 4733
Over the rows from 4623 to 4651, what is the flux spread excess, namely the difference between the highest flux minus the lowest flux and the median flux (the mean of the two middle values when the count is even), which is -12.30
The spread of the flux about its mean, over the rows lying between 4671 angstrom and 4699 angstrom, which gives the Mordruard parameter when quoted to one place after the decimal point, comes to 0.1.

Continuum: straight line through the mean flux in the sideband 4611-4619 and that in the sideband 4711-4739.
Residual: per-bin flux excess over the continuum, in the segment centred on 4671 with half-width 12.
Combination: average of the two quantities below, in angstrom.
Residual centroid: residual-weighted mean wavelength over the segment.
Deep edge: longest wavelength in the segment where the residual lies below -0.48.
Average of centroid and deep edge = 4676.1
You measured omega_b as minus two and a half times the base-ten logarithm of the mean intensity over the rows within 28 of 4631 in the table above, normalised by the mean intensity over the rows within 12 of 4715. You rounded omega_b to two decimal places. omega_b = 0.03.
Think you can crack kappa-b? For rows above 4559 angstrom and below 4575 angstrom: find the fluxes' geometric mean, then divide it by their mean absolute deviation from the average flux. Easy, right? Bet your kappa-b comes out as 135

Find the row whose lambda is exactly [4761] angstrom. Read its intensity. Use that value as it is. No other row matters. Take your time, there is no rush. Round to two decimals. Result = 14.04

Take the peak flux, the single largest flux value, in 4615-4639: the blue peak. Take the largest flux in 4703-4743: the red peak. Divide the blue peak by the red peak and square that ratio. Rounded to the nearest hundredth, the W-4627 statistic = 0.94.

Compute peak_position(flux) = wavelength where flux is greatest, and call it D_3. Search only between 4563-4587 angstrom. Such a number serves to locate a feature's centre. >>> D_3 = 4573 angstrom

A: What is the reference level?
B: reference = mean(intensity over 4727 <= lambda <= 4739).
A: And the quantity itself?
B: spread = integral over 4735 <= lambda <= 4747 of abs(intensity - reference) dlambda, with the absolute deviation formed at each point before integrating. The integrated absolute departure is 5.7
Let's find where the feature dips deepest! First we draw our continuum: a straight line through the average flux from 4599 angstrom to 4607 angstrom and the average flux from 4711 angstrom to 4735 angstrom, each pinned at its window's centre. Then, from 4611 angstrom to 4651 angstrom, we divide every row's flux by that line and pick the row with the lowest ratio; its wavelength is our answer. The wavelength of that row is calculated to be 4645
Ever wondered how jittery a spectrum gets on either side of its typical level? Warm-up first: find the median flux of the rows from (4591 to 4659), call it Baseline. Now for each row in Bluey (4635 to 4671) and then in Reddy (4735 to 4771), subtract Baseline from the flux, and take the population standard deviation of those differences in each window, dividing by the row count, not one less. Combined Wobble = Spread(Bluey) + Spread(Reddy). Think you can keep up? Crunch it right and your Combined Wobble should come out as 1.2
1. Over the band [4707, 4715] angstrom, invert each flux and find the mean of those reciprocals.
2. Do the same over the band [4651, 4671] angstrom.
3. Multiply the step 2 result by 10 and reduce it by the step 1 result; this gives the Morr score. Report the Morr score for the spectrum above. 0.676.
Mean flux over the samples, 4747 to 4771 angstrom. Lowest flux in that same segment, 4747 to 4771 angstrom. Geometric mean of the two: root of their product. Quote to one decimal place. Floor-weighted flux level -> 14.6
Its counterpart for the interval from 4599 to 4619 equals 13.6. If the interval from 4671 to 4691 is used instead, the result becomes 13.4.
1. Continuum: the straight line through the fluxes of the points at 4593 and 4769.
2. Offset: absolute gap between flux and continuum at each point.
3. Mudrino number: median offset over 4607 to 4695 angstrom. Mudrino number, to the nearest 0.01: 1.04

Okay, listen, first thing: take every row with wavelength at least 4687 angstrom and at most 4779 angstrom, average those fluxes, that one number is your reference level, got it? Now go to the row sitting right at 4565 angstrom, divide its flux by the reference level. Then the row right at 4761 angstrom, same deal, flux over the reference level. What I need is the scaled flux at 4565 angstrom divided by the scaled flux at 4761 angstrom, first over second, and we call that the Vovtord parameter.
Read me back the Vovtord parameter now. 1.00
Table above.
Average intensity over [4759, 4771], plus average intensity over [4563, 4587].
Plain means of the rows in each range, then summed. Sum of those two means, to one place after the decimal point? 28.9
